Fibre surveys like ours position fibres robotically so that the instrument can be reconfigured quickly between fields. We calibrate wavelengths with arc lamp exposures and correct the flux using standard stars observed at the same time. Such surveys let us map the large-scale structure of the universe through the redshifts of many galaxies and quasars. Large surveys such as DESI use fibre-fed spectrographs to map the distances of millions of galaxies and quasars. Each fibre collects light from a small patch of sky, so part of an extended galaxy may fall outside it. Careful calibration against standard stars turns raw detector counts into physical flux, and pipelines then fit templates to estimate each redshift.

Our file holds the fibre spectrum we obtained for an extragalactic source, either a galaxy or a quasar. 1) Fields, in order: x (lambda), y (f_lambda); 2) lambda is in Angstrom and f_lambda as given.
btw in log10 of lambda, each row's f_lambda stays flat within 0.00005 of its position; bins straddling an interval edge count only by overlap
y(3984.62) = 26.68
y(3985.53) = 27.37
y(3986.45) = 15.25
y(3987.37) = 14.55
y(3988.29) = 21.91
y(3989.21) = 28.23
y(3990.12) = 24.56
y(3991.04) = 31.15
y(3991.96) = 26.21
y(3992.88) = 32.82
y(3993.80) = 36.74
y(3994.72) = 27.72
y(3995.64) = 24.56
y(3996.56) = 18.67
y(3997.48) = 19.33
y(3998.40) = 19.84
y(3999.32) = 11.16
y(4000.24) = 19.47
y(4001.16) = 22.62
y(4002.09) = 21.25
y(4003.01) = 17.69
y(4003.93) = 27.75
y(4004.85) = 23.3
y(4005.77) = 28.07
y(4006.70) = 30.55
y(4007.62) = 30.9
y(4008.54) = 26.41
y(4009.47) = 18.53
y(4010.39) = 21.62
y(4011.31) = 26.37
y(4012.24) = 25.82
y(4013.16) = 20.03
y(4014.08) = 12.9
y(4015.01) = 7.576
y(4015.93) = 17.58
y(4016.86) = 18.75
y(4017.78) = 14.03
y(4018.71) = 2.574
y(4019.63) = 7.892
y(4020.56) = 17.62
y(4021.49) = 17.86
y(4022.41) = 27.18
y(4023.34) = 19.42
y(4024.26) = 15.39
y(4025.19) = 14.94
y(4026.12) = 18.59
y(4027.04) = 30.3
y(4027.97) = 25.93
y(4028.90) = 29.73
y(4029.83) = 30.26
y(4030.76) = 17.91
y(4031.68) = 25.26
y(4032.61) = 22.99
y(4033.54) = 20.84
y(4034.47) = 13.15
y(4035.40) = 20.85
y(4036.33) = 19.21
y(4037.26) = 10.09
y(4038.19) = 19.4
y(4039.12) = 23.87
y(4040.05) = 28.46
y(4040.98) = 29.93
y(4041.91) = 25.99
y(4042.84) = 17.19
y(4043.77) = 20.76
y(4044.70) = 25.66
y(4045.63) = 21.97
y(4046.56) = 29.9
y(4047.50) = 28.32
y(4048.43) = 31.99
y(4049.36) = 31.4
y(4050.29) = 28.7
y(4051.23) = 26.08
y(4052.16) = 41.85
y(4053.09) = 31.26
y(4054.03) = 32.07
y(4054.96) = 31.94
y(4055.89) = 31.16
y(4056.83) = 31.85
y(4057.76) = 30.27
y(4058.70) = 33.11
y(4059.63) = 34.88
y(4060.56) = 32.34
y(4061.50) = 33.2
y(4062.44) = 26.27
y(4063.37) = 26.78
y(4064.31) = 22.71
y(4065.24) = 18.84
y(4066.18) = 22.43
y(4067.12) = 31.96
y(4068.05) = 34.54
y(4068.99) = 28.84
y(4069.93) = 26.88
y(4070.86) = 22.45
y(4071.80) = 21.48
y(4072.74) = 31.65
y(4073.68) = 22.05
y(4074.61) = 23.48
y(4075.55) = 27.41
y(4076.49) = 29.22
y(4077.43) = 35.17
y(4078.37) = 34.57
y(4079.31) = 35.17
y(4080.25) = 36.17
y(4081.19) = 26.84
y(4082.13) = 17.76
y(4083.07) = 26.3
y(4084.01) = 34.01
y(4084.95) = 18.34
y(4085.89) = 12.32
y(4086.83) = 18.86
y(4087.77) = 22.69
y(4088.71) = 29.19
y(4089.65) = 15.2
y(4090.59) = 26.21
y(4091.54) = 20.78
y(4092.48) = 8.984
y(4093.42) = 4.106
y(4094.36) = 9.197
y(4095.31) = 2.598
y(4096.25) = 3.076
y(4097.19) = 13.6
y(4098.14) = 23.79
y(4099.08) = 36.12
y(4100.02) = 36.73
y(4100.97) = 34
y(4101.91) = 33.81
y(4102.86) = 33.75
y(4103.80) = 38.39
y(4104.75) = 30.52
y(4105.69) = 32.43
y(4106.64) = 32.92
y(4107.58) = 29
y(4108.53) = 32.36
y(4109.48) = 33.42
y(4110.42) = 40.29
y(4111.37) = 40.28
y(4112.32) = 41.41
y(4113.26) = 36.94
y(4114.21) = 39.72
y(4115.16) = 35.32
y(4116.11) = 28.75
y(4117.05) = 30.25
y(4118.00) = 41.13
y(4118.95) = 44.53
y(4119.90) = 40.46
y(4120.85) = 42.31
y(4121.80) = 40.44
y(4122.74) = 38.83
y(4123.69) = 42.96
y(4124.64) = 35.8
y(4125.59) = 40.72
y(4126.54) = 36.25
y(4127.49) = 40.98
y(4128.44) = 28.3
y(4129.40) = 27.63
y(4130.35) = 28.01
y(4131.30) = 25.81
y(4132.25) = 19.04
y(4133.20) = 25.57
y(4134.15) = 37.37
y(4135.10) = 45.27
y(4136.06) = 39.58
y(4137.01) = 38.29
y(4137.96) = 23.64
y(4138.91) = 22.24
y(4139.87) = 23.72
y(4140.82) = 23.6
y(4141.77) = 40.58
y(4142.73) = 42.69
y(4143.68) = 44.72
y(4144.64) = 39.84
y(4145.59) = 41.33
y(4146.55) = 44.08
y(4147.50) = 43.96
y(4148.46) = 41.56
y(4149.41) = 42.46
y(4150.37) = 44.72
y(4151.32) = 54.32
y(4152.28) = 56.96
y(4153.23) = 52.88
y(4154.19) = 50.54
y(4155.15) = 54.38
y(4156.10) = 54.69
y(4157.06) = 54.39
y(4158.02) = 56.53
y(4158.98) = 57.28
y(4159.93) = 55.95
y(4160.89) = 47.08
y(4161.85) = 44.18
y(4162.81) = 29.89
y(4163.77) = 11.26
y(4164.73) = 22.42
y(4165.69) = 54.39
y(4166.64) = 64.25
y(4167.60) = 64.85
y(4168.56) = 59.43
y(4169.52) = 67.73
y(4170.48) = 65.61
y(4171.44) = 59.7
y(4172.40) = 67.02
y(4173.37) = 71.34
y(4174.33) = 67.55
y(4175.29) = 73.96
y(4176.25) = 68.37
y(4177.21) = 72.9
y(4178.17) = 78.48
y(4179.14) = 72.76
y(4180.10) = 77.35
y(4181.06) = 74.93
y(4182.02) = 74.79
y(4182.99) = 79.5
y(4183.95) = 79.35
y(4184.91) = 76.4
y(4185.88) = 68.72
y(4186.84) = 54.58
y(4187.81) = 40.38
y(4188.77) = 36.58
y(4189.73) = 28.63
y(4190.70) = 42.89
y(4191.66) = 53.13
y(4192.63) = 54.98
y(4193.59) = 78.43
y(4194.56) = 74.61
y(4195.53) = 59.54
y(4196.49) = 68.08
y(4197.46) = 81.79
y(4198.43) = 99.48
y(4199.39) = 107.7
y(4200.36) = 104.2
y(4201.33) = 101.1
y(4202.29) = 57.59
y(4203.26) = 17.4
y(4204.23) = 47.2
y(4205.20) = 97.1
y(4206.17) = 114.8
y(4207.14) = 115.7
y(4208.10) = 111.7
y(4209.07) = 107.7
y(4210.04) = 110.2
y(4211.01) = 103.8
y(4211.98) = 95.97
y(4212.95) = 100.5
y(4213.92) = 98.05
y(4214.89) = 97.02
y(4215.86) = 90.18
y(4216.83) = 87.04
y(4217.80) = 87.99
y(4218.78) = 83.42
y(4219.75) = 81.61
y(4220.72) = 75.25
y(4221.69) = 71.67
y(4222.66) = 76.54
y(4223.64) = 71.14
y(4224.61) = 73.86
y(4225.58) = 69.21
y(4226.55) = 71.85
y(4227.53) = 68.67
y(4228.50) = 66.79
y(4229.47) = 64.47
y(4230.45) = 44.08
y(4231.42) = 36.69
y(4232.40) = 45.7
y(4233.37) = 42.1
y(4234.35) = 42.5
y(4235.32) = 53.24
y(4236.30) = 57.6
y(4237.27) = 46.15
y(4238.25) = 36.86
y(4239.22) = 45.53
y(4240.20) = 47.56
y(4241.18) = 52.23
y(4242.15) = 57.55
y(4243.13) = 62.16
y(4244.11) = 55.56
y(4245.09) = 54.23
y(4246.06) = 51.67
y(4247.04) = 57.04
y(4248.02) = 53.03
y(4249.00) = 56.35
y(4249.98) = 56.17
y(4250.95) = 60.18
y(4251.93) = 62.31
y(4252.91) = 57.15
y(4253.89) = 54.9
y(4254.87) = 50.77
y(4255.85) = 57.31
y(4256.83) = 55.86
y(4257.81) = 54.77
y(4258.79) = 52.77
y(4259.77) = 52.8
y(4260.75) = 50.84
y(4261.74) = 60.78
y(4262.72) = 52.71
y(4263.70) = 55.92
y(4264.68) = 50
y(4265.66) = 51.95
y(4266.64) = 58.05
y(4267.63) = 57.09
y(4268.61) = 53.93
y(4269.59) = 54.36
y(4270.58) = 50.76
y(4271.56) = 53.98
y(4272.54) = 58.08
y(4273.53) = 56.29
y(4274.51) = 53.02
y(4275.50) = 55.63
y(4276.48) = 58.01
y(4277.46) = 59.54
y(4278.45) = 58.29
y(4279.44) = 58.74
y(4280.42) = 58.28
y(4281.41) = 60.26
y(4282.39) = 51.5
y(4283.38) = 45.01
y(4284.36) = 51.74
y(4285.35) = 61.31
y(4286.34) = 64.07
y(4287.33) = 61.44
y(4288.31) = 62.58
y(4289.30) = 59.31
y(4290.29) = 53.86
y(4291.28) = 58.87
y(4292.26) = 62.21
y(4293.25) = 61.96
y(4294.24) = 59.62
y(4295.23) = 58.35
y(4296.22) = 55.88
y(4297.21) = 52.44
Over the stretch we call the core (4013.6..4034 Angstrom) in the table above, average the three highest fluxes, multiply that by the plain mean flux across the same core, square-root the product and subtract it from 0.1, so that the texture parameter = -24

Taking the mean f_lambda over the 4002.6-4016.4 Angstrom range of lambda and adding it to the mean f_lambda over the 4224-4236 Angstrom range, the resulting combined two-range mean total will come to 79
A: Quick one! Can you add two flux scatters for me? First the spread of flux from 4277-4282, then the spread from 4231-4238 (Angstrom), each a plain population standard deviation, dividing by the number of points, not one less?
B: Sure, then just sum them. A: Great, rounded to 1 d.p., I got 7.3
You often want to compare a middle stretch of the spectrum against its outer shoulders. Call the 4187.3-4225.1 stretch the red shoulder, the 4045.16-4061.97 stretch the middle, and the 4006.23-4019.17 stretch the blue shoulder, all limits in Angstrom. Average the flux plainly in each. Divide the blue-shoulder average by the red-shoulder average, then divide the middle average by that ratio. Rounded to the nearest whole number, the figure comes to 127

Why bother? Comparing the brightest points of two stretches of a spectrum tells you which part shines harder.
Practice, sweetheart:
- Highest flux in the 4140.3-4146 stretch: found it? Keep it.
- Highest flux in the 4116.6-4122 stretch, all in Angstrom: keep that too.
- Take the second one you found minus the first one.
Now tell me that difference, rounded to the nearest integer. 0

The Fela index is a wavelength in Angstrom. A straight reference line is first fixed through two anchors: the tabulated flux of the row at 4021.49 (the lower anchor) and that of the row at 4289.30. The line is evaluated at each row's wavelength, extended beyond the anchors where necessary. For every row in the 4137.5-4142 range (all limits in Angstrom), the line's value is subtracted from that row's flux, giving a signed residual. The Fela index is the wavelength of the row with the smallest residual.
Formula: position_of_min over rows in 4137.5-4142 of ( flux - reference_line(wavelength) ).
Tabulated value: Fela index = 4138.91 Angstrom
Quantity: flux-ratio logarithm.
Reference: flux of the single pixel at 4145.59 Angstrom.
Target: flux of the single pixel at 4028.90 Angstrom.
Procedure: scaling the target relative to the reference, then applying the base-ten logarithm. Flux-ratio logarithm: -0.14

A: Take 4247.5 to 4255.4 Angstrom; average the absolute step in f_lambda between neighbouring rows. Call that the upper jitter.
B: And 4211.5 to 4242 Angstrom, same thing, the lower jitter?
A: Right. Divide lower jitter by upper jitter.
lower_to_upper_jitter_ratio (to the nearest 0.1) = 1.7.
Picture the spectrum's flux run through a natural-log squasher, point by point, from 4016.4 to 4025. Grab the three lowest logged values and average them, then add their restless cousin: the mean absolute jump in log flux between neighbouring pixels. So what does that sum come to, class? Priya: 2.50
